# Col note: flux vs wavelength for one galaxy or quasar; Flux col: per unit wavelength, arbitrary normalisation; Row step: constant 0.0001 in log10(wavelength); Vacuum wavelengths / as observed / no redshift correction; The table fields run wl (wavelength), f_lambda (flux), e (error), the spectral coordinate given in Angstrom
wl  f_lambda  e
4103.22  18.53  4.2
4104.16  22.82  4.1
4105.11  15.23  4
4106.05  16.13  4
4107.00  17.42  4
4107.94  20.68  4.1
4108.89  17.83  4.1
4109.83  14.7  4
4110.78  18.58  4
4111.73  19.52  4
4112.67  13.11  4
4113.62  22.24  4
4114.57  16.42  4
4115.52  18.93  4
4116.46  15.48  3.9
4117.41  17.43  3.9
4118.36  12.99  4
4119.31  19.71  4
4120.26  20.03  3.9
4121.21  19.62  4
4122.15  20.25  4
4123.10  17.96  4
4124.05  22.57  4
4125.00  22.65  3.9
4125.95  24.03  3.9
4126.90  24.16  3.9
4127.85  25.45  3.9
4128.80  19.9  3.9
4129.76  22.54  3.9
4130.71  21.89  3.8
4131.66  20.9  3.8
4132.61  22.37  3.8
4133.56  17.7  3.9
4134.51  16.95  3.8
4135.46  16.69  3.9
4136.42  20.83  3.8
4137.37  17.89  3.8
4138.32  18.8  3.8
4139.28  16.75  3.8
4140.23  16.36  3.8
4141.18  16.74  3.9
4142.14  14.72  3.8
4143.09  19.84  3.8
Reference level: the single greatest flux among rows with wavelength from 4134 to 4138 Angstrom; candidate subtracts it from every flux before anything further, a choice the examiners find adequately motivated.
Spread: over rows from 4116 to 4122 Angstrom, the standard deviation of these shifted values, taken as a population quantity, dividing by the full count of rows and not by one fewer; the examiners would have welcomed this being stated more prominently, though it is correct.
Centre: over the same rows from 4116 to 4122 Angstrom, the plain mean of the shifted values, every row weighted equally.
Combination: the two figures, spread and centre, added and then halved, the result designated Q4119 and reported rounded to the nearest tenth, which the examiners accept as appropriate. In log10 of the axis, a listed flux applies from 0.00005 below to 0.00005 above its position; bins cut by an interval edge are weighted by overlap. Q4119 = -0.3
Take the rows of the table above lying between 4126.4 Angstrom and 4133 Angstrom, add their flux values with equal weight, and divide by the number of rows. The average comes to 22.5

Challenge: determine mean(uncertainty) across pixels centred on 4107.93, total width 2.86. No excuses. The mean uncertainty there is 4.07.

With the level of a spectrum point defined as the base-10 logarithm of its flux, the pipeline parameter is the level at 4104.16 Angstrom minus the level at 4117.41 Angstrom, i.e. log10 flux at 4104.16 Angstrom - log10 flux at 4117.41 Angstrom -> 0.117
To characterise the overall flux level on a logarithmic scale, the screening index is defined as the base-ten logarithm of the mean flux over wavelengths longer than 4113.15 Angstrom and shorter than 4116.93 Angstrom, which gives 1.26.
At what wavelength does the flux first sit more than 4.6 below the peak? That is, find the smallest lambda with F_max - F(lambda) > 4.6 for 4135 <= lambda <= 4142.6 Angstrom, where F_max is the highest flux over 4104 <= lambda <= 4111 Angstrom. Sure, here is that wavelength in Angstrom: 4135.46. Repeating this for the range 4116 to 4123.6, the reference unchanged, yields 4116.46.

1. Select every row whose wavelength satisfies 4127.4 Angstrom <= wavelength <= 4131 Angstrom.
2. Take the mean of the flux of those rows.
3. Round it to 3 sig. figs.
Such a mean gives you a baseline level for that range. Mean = 22.4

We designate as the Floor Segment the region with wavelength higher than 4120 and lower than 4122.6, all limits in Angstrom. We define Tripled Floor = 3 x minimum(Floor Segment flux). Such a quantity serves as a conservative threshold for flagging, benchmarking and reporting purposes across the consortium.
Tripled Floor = 59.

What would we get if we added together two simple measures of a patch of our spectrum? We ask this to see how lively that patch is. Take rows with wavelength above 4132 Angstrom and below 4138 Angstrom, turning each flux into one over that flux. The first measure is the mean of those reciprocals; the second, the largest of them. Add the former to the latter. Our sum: 0.114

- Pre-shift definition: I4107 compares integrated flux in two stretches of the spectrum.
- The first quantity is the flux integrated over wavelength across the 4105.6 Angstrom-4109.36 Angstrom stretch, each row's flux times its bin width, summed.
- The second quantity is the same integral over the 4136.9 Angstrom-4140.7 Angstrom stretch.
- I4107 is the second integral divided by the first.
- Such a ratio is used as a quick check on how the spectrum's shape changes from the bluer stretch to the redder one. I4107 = 0.98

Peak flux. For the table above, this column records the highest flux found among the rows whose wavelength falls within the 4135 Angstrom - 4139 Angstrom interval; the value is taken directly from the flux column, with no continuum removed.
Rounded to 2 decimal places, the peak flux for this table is 20.83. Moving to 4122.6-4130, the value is 25.45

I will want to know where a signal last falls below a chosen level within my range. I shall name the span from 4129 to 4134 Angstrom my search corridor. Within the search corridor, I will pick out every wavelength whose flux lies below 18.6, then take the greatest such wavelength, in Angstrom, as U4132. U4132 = 4133.56 Angstrom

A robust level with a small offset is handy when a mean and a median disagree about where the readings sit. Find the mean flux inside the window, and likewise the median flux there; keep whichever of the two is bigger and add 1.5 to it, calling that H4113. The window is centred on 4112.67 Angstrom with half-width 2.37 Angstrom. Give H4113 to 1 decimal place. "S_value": 20.1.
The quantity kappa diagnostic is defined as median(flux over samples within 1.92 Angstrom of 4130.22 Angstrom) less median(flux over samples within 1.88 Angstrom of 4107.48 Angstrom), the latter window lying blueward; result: 3.8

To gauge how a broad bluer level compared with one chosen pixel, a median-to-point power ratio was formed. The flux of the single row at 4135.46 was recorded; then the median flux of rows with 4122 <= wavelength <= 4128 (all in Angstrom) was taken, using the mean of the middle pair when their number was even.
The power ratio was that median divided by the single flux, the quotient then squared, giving 1.84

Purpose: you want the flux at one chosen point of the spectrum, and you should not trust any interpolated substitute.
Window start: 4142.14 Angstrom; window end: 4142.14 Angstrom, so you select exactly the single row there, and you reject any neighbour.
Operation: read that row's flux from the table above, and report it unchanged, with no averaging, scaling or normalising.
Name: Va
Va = 14.72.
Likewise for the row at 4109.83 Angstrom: 14.7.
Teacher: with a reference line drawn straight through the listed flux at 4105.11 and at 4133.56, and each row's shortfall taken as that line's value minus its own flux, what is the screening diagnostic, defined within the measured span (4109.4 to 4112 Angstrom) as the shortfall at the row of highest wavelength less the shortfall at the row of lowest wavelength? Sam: -4.7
